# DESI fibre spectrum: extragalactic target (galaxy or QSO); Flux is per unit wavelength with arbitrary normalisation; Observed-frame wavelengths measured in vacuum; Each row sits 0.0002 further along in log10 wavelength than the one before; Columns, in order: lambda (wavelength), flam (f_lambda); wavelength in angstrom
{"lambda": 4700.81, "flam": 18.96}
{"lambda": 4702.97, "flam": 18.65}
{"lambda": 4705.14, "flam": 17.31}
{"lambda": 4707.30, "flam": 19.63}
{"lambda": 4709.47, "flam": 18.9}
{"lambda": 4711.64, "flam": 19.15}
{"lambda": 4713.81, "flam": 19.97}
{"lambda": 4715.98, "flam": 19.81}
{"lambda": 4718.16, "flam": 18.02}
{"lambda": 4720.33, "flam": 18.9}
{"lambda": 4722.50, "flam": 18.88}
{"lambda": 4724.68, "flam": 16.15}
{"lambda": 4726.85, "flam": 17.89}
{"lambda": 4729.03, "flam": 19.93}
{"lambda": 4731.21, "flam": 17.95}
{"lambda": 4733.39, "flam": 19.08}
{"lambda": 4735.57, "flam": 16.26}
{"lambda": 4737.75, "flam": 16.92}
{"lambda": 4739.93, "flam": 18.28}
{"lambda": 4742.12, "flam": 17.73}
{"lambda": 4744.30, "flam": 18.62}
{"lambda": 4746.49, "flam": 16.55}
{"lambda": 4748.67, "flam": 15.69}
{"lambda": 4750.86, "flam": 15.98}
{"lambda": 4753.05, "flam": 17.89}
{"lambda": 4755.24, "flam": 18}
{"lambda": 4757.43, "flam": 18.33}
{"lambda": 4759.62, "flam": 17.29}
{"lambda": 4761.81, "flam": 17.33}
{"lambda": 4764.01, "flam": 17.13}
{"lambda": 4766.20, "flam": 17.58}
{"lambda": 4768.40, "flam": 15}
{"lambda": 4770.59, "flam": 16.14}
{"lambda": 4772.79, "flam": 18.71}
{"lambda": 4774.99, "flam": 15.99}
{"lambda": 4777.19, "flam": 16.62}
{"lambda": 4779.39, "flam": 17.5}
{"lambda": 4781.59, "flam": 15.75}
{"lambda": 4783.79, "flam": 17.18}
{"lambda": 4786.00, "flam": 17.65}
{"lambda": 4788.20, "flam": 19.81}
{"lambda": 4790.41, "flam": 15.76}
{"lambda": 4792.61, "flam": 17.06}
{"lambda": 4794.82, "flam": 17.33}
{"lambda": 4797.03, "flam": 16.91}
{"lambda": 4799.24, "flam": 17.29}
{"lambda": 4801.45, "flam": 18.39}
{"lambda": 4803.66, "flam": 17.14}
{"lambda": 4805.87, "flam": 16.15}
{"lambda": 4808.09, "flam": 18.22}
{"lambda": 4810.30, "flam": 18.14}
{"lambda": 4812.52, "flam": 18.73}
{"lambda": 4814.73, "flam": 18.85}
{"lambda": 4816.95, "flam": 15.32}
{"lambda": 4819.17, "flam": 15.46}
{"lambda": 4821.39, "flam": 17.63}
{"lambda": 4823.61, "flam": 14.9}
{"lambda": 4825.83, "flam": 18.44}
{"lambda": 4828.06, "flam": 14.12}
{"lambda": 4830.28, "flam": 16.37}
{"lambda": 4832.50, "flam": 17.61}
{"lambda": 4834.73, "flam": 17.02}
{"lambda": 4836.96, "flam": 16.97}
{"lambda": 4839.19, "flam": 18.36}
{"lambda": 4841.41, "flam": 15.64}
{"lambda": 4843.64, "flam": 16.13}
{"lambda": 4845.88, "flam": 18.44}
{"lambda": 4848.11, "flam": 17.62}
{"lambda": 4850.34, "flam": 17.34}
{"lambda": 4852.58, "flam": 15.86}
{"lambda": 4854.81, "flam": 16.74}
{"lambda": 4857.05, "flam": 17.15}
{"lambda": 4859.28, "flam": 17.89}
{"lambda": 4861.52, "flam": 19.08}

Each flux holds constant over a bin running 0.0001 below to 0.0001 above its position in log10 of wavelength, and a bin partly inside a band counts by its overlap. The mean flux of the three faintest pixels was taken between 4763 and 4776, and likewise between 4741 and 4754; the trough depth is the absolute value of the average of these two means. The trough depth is 15.9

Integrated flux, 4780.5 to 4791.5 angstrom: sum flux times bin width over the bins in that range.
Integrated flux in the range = 190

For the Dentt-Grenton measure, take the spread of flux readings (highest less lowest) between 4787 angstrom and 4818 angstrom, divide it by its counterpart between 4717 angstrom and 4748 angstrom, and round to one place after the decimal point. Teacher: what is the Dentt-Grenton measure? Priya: 1.2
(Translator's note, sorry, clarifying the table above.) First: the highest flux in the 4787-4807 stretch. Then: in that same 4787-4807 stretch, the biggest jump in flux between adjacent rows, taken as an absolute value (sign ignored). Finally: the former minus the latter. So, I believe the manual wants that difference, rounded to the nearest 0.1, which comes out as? 15.8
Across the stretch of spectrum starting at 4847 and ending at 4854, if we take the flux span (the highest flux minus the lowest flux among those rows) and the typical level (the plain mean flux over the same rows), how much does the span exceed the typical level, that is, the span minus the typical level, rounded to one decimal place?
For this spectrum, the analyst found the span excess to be -15.2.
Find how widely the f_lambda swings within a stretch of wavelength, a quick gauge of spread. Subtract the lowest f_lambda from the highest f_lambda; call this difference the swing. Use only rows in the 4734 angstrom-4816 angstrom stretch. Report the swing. 4.8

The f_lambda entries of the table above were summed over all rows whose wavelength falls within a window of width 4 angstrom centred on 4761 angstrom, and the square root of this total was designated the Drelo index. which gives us 5.88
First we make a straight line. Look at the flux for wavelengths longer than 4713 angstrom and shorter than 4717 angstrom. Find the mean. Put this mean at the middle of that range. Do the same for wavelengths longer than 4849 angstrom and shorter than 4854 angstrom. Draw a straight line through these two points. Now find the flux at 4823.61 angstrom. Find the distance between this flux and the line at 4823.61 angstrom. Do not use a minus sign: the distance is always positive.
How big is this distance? 2.4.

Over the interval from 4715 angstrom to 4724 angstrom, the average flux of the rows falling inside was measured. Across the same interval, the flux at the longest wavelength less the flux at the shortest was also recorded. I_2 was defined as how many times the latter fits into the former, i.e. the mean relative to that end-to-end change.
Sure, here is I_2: -20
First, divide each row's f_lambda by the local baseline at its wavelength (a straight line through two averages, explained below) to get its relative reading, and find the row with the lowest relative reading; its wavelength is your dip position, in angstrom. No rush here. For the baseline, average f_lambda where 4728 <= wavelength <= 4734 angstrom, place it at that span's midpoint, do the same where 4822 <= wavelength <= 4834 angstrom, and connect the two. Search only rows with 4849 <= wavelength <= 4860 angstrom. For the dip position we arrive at 4852.58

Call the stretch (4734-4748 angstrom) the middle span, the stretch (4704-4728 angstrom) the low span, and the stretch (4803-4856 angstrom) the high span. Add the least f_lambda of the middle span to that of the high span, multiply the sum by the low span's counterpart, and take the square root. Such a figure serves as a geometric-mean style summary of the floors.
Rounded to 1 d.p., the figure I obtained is 22.2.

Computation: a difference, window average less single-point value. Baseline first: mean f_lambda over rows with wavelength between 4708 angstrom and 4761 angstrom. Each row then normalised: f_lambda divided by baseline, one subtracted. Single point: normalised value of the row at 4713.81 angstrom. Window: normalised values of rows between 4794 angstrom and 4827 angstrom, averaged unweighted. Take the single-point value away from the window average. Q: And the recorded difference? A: -0.15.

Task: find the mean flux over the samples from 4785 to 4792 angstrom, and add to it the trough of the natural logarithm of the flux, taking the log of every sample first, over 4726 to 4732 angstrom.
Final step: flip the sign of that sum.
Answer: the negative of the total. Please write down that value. -20.6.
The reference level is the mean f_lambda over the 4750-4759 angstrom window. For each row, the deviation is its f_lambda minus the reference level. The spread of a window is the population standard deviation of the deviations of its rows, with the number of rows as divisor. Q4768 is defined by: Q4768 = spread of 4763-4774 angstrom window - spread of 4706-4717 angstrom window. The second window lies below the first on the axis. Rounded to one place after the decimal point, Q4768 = 0.9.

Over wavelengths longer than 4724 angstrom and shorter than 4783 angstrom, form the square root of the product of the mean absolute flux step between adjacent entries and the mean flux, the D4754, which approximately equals 4.66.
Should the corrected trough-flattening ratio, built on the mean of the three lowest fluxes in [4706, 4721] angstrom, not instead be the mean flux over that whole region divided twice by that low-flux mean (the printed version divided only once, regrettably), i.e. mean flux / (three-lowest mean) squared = 0.0554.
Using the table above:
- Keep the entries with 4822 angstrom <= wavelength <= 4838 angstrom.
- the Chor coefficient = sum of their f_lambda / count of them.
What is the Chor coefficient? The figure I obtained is 16.5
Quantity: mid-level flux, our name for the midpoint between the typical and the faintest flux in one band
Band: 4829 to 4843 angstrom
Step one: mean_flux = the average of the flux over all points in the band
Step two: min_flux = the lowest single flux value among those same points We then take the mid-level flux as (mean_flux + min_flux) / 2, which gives 16.3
